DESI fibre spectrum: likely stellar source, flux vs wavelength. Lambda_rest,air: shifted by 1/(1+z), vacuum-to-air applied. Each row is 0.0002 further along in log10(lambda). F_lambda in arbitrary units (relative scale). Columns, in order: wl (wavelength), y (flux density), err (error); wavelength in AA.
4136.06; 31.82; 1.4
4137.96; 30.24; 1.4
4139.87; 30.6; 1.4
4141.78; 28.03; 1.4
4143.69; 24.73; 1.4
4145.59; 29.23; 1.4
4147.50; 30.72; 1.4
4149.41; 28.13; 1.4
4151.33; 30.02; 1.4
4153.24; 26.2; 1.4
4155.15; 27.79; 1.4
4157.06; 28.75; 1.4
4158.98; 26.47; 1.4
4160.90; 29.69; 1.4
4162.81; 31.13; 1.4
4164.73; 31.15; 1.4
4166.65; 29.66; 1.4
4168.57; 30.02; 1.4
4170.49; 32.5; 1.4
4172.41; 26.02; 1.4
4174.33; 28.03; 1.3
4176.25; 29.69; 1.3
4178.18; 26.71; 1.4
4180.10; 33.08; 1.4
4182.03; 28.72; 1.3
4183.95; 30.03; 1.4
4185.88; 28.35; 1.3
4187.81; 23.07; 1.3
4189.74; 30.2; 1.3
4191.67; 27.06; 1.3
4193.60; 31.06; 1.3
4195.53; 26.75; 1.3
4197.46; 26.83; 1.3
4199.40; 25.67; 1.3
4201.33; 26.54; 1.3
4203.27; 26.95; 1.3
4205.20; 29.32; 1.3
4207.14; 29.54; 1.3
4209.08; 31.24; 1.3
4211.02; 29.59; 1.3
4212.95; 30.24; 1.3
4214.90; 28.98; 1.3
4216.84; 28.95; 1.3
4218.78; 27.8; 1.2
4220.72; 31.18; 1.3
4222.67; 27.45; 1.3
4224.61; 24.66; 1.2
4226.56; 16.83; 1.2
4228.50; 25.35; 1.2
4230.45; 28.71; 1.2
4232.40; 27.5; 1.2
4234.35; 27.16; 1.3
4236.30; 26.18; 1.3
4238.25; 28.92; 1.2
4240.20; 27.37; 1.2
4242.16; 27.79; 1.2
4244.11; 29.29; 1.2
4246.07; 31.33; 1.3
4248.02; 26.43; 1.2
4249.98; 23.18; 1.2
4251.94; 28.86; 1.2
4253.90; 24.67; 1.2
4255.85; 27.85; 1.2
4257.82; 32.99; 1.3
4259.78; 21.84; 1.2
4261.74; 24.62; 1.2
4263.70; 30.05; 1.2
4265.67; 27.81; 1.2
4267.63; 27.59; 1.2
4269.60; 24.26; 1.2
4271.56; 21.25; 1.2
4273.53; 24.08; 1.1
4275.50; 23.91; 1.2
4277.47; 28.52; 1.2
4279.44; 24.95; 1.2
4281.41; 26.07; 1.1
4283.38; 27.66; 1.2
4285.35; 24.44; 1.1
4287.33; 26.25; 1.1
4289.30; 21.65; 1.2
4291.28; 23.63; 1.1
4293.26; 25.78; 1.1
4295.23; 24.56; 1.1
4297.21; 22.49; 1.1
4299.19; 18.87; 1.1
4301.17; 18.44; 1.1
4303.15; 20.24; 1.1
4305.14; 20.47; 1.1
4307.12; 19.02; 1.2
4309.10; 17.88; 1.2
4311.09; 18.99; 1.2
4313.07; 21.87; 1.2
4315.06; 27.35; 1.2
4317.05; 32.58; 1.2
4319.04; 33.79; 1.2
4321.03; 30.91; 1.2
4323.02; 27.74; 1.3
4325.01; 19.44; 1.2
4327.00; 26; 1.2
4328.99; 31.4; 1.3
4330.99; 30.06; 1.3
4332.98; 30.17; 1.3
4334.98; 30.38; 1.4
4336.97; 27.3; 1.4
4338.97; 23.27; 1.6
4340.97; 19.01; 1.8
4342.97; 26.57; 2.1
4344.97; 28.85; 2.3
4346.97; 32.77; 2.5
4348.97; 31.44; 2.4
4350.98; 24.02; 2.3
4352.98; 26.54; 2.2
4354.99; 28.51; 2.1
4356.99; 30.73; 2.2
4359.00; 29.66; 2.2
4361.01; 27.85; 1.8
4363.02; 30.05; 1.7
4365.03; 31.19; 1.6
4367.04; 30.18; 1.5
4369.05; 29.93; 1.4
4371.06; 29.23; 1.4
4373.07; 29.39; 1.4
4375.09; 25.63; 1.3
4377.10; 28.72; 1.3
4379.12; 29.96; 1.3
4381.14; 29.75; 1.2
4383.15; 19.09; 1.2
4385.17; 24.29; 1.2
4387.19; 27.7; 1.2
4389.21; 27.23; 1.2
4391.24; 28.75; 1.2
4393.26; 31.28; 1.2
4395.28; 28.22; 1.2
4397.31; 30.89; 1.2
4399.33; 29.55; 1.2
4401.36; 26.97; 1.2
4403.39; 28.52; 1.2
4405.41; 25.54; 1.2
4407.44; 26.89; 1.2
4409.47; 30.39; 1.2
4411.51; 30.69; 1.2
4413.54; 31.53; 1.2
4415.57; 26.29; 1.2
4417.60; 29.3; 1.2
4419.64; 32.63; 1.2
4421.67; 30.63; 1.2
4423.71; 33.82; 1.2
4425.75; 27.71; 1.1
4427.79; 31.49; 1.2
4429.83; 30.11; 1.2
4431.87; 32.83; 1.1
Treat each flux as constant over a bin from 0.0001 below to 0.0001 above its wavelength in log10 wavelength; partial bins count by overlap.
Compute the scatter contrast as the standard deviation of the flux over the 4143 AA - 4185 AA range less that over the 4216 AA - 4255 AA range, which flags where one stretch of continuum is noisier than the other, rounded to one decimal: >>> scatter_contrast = -1.0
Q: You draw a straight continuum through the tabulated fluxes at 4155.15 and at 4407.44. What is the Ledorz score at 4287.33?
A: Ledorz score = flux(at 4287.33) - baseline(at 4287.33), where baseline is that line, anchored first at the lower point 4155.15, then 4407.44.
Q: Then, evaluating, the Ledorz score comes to -1.1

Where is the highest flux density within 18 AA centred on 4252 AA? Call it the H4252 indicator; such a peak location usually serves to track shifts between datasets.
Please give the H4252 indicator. 4257.82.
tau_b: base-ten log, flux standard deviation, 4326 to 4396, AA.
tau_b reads 0.50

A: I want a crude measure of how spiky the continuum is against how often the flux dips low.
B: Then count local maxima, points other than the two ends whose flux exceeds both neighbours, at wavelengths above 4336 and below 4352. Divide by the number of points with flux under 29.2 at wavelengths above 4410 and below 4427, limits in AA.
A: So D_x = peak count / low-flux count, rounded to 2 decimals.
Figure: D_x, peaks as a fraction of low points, 0.50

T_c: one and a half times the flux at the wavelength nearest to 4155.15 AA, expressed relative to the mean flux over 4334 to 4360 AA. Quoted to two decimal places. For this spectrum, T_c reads 1.51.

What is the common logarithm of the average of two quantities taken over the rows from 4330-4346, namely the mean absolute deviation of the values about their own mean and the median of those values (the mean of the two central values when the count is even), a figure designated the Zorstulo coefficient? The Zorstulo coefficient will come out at 1.19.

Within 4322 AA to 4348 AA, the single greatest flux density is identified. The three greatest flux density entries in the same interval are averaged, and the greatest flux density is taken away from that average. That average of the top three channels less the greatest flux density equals -1.3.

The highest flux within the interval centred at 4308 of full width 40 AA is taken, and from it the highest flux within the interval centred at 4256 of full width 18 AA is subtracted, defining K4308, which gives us 0.8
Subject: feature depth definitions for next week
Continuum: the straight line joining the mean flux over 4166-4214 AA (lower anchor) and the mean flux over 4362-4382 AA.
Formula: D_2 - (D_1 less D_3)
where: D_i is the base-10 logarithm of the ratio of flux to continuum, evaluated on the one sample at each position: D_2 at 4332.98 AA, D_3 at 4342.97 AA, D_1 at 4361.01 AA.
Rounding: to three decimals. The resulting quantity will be -0.006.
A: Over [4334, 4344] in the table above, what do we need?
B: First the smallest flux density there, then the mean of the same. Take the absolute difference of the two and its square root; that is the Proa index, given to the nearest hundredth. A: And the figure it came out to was 2.51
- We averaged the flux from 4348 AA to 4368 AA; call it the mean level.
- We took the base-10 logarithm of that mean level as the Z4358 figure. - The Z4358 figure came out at 1.46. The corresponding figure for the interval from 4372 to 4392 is 1.43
